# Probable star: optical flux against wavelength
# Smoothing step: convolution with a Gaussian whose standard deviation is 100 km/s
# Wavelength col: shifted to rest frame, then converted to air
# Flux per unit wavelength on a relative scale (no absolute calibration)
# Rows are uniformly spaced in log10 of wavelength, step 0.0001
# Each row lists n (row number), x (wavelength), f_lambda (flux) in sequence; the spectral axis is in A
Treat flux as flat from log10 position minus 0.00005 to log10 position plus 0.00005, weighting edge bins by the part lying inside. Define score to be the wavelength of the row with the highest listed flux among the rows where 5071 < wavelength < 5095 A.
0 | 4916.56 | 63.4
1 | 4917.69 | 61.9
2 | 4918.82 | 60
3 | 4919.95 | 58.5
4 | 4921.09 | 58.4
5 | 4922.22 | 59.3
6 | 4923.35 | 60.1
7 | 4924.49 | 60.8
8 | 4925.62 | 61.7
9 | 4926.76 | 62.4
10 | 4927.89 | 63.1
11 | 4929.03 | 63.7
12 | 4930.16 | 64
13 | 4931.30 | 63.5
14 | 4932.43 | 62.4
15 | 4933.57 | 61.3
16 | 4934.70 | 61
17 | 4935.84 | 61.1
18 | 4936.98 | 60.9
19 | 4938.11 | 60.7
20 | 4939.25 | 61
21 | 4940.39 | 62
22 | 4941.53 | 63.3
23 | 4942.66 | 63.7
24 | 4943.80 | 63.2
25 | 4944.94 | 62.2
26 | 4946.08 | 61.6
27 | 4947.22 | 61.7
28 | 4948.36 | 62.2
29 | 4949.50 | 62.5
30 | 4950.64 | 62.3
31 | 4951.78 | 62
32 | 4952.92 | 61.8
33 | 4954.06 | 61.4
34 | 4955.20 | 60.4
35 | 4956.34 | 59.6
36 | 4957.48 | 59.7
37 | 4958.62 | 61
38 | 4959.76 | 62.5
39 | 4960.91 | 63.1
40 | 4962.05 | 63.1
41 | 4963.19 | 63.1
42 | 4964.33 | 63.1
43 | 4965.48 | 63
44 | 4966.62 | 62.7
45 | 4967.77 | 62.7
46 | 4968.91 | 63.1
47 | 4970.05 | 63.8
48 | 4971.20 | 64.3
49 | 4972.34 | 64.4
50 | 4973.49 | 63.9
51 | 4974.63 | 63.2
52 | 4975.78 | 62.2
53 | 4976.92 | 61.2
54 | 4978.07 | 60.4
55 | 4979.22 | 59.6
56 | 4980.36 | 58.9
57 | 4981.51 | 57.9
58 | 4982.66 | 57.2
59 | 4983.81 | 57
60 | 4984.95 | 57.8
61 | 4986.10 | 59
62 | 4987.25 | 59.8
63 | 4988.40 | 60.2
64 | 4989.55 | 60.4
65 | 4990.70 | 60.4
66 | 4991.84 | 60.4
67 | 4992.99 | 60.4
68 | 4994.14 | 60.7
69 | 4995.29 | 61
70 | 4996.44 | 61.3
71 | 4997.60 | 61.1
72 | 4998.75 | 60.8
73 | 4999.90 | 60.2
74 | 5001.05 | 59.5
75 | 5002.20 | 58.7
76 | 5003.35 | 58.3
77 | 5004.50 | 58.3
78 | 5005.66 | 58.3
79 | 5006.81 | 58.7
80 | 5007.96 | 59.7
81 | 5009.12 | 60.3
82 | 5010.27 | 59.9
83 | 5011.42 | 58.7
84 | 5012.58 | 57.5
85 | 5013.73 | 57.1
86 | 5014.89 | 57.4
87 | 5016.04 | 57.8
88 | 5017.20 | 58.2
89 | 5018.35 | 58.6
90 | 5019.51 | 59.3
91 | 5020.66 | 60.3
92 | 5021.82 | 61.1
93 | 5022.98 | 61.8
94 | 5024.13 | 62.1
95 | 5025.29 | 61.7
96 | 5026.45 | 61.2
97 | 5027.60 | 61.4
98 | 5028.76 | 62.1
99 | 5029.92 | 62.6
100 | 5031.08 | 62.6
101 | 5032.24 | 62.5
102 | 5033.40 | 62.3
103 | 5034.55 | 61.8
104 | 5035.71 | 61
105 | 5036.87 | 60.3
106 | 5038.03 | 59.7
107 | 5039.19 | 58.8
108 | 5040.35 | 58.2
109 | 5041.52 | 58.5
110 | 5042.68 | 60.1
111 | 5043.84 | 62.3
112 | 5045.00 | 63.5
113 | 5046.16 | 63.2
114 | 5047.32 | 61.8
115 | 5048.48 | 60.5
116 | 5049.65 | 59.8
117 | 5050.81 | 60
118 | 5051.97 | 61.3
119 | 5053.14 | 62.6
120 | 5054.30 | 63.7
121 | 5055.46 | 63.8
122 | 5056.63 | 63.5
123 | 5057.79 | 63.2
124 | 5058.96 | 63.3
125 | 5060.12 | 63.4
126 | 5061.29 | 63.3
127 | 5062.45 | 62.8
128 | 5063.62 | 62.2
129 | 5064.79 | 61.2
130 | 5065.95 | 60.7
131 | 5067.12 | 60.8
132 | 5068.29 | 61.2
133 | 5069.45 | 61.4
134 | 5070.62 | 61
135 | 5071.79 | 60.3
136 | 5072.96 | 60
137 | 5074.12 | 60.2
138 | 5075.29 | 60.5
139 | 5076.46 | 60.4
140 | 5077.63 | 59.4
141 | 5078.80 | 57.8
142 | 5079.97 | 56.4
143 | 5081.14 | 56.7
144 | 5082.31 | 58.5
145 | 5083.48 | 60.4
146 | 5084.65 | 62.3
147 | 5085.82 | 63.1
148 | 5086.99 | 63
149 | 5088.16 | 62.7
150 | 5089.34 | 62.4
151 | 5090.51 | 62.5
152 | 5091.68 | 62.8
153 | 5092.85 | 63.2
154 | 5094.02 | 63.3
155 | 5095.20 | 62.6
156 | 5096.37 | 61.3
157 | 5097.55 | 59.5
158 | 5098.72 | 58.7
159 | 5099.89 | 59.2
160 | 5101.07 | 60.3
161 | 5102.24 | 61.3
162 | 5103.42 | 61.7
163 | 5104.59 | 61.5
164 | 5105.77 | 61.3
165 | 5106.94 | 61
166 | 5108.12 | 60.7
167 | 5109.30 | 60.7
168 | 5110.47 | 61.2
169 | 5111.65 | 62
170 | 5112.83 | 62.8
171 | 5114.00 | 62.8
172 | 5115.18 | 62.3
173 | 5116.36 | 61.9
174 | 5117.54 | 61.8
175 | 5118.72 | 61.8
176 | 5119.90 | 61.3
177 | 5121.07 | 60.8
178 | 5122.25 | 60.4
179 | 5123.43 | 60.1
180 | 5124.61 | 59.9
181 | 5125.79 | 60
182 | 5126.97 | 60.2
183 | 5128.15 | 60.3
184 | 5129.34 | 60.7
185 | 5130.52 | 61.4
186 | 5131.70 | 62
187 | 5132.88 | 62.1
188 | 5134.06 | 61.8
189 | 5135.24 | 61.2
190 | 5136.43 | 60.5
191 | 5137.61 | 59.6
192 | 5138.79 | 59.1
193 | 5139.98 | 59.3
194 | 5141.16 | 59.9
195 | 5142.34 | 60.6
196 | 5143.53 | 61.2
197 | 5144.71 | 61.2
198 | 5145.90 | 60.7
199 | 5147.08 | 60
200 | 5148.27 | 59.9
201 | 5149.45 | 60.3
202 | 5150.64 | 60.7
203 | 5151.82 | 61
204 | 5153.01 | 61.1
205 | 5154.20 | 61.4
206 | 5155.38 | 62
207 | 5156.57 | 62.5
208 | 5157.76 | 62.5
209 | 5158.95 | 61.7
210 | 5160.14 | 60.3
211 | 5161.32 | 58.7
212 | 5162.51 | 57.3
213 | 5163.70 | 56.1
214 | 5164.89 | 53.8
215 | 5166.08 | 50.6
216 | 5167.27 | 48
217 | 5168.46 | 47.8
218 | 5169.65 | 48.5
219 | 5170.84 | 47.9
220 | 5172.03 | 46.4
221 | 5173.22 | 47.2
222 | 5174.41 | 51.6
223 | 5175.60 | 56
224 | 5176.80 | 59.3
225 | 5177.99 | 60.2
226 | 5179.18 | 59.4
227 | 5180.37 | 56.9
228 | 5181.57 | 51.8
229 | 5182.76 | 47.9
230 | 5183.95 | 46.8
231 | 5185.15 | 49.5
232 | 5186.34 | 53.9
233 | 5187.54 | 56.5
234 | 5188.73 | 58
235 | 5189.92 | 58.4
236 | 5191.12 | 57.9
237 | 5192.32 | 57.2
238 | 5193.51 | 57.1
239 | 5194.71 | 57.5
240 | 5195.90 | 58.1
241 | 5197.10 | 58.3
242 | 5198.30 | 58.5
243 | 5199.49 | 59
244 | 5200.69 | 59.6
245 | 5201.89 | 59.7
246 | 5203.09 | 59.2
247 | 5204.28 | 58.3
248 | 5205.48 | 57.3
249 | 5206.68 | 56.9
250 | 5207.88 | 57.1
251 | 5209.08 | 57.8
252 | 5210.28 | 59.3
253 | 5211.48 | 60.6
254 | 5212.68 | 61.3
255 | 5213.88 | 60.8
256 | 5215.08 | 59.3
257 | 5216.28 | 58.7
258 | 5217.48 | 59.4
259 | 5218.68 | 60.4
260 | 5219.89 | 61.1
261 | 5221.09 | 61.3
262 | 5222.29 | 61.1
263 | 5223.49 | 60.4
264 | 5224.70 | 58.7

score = 5094.02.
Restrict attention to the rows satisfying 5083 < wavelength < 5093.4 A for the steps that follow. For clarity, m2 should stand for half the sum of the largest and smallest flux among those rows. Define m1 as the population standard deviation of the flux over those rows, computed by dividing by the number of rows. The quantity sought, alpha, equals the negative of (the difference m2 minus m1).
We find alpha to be -61.0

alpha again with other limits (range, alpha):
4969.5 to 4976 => -62.6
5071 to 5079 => -58.3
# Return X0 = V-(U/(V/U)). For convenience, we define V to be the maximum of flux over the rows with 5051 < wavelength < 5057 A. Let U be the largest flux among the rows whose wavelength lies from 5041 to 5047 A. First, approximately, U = 63.5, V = 63.8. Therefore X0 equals 1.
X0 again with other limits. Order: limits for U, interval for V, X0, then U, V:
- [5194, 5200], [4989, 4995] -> 3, 59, 60.7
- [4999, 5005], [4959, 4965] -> 6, 60.2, 63.1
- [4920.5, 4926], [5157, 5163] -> 2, 61.7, 62.5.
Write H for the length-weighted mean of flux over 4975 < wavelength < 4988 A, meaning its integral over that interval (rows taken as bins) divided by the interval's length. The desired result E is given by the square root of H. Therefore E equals 7.70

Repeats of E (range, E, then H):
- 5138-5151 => 7.76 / 60.2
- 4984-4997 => 7.75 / 60.1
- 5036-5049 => 7.79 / 60.6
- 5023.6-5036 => 7.87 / 62.0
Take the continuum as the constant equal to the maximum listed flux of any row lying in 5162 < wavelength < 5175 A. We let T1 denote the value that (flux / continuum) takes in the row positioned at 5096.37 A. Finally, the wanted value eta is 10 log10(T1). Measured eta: 0.29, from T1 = 1.07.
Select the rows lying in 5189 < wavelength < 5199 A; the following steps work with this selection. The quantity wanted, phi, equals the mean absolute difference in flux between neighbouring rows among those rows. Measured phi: 0.39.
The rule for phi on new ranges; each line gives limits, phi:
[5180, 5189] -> 3.04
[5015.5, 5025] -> 0.61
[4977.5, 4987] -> 0.77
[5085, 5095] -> 0.23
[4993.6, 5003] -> 0.46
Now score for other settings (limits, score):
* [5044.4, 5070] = 5055.46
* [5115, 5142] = 5115.18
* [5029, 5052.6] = 5045.00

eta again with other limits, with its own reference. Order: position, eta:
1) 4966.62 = 0.39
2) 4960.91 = 0.42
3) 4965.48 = 0.41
